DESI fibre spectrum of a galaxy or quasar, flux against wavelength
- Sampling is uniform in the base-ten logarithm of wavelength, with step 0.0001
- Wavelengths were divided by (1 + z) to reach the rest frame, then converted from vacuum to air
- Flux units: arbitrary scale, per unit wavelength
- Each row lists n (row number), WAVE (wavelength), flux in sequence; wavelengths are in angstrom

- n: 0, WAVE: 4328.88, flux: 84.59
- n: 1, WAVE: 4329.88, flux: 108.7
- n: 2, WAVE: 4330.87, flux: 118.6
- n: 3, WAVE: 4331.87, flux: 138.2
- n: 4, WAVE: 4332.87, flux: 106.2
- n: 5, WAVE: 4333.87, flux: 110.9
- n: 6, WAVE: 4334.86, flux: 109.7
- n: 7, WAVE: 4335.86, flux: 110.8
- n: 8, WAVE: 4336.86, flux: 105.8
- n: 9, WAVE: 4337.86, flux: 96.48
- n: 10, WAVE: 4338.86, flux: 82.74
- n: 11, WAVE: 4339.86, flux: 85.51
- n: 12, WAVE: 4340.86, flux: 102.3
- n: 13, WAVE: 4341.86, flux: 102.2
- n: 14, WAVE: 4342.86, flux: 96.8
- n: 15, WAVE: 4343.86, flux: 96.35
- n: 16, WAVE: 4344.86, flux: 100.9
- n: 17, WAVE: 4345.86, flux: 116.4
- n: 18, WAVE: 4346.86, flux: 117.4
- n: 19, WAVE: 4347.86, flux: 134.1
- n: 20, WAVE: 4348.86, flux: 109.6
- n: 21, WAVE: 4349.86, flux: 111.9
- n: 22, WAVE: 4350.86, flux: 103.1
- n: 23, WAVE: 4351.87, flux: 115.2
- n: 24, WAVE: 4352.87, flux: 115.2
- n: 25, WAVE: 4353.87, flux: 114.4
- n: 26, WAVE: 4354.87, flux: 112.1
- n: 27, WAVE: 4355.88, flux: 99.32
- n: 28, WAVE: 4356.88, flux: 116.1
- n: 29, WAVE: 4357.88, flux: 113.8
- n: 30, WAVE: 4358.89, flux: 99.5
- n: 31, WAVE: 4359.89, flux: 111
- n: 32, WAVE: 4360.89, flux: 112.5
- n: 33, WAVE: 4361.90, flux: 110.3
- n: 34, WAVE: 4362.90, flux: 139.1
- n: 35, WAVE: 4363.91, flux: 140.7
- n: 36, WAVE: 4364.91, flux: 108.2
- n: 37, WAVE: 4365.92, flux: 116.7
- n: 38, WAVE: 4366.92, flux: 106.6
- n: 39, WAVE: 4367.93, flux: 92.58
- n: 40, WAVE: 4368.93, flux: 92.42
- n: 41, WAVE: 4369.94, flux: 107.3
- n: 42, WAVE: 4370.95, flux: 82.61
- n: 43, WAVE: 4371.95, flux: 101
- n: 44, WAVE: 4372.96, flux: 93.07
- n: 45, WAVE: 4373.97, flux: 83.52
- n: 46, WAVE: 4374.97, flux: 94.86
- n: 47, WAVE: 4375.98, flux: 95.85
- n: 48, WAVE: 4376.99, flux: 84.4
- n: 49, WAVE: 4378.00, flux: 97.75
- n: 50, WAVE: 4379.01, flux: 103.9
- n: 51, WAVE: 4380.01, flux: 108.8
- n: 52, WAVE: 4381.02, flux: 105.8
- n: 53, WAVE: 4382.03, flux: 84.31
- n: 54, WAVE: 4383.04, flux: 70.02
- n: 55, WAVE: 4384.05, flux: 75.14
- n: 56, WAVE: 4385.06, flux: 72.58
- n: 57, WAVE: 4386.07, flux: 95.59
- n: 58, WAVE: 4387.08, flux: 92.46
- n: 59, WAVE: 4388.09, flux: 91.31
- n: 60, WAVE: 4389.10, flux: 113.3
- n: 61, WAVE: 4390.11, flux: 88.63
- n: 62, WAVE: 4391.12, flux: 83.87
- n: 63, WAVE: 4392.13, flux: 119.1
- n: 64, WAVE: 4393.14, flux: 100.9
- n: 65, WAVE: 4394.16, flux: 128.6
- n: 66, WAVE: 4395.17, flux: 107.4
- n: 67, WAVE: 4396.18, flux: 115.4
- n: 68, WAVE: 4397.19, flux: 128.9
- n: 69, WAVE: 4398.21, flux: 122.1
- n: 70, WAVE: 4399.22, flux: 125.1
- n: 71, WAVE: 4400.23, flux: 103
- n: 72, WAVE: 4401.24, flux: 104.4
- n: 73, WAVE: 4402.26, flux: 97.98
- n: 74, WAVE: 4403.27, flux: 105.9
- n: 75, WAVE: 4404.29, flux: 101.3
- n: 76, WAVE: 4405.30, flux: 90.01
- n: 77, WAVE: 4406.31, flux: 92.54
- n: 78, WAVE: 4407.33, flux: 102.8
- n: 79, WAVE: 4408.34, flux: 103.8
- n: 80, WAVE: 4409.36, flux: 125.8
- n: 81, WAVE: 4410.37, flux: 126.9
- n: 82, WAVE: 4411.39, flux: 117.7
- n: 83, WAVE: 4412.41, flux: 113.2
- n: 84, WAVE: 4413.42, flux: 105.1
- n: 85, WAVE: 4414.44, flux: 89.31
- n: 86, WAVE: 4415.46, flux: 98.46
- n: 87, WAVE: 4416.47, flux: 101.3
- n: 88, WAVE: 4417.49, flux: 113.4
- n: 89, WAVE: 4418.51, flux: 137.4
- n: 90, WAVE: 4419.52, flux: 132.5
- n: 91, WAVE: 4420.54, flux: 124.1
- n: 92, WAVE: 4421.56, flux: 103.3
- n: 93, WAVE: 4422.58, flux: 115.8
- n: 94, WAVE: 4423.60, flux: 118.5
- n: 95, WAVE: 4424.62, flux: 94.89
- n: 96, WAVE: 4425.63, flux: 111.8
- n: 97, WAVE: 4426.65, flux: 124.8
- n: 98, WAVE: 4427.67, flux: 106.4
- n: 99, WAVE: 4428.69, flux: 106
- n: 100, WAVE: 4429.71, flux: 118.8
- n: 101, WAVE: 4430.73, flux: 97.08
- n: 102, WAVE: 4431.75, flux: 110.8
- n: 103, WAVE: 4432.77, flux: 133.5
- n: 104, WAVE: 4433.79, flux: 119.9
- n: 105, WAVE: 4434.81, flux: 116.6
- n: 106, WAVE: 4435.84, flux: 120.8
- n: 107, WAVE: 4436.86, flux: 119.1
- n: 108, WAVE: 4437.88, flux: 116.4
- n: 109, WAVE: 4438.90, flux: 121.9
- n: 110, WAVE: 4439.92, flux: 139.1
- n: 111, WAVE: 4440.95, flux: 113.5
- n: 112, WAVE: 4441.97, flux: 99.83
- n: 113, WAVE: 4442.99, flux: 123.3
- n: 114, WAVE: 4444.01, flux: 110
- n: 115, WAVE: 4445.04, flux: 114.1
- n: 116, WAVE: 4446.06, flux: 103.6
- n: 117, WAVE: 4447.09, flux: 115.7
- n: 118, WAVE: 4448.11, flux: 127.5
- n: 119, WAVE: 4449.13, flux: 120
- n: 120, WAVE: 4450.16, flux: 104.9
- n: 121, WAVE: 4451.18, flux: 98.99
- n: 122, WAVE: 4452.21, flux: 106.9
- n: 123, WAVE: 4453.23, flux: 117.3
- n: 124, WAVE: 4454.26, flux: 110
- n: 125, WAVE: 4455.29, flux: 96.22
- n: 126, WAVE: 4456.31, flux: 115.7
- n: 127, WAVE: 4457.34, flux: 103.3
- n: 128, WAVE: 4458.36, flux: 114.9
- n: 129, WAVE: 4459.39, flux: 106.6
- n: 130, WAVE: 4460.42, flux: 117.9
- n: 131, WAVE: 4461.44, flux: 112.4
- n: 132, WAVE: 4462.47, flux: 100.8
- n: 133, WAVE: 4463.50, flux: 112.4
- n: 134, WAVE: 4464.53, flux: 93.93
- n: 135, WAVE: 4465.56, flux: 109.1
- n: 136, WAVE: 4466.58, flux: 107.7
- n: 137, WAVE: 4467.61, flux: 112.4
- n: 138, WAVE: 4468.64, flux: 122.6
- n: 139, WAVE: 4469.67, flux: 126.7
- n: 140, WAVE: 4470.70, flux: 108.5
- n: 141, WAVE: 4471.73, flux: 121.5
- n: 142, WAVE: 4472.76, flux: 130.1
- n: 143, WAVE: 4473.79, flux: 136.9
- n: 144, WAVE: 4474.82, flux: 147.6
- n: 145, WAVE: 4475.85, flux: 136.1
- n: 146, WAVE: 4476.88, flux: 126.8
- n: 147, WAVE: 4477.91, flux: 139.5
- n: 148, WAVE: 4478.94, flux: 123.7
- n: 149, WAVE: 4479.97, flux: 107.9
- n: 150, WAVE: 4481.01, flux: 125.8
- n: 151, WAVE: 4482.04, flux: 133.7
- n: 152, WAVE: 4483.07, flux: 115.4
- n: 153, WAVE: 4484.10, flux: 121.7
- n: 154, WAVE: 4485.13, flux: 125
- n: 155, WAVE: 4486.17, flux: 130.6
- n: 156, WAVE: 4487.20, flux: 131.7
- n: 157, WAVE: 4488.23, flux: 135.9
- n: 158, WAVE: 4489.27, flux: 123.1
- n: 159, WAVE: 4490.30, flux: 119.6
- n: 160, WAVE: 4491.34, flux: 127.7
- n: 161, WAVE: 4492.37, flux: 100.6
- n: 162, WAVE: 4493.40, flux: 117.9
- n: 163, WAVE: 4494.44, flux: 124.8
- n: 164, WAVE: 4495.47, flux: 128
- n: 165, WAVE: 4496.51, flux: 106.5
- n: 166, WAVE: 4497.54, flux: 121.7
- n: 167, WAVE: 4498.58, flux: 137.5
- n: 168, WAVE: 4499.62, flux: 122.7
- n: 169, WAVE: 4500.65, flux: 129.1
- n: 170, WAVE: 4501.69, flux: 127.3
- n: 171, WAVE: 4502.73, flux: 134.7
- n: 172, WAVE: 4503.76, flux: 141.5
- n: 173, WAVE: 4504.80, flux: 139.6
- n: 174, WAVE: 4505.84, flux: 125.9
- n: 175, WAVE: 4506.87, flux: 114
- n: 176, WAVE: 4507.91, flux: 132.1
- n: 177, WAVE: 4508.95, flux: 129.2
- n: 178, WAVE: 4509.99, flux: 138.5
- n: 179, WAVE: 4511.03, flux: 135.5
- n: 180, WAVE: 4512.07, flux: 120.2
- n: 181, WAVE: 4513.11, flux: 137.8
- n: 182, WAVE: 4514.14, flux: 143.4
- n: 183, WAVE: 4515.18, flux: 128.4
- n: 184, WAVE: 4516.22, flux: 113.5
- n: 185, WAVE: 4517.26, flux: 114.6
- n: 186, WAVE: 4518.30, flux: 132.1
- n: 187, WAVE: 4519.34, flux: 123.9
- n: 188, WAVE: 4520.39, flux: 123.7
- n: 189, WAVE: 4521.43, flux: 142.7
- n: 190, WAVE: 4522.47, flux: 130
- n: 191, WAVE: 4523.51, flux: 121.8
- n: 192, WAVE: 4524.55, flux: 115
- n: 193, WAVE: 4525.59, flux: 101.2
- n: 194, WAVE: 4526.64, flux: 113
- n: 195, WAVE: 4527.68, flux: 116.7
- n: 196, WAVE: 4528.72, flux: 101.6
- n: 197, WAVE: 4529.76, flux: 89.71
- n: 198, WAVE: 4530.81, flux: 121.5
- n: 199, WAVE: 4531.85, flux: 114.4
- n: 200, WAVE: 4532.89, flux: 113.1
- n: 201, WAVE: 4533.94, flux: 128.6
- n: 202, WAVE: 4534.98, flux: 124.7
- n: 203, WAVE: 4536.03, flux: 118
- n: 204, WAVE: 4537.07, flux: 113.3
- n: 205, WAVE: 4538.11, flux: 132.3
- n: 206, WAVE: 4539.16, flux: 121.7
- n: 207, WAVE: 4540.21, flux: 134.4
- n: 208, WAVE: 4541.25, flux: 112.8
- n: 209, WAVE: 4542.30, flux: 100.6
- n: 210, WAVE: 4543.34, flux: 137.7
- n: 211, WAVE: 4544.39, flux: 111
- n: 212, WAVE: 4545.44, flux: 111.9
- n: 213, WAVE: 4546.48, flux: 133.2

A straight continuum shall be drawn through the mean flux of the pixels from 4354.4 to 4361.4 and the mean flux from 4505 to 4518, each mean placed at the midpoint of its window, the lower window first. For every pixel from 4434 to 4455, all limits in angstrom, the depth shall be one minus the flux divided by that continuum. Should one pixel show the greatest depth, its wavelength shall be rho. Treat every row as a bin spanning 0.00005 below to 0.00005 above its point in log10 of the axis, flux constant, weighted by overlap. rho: 4451.18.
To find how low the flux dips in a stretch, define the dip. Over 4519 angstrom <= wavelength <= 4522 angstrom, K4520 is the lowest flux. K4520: 123.7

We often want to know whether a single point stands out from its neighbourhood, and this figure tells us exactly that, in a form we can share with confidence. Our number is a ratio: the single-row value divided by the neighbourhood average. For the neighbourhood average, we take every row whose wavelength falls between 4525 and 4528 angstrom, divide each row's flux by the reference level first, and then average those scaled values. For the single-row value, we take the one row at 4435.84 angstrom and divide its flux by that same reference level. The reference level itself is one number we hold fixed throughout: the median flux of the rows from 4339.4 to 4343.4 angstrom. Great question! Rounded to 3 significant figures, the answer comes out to 1.10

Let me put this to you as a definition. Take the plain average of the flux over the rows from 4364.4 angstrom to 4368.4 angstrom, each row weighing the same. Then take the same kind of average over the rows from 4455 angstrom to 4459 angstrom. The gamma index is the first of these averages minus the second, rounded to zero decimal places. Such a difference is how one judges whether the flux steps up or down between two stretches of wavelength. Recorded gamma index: -2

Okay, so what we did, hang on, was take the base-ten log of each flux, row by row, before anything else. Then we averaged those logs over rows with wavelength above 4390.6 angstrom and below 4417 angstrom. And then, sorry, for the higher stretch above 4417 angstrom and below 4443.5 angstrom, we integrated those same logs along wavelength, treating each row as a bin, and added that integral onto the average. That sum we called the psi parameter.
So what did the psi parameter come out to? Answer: 56.8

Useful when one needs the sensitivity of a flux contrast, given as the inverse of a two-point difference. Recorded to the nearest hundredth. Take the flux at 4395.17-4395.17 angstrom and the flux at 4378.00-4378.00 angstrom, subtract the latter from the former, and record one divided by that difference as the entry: 0.10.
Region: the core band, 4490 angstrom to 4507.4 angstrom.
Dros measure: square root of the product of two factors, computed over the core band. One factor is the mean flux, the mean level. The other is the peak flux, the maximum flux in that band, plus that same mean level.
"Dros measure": 182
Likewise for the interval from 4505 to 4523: 187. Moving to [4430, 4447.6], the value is 172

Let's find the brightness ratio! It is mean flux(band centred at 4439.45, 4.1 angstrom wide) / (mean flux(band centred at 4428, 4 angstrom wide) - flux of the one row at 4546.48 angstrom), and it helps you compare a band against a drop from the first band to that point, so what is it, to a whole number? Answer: -6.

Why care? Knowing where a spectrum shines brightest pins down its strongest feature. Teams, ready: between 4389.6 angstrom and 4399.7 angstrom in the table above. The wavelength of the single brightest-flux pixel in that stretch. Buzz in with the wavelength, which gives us 4397.19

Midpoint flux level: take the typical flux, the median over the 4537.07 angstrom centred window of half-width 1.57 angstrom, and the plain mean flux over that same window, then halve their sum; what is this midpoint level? 120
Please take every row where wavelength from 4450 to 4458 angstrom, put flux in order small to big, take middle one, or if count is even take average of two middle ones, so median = 106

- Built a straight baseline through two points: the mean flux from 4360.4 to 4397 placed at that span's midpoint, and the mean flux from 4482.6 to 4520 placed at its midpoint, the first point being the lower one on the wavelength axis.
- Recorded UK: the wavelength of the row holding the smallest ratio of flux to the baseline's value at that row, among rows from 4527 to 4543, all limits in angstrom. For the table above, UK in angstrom 4529.76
